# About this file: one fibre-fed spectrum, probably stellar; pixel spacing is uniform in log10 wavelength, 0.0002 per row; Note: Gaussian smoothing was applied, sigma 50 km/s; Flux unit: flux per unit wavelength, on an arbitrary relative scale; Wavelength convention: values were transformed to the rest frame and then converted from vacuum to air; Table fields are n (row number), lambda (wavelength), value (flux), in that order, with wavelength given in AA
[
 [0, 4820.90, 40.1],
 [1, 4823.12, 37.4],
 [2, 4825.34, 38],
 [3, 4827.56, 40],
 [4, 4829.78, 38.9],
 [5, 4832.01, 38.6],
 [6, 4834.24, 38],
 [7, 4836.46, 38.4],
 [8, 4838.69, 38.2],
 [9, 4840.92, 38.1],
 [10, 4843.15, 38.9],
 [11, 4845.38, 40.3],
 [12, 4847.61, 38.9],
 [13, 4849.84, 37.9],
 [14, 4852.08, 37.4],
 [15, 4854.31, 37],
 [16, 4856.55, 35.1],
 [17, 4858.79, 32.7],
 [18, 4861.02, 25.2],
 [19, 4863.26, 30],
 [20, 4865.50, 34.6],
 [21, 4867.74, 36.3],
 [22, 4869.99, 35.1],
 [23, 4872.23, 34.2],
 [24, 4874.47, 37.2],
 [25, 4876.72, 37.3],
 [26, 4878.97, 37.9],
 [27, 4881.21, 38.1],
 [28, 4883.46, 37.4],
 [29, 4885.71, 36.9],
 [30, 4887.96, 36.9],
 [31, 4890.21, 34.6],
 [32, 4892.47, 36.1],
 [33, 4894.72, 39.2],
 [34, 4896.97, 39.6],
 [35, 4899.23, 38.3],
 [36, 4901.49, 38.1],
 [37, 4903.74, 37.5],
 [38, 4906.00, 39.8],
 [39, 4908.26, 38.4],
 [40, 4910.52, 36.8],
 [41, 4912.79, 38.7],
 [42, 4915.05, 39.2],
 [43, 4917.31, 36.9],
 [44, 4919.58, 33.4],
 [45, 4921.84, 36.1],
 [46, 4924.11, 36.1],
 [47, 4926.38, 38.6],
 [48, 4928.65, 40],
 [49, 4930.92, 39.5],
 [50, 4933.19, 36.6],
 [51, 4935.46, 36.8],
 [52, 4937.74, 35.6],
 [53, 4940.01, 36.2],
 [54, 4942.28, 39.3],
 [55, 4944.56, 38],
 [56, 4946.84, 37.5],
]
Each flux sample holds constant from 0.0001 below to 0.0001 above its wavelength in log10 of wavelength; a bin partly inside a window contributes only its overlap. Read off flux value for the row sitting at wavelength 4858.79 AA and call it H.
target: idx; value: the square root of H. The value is 5.72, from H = 32.7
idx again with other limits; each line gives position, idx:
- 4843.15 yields 6.24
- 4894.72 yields 6.26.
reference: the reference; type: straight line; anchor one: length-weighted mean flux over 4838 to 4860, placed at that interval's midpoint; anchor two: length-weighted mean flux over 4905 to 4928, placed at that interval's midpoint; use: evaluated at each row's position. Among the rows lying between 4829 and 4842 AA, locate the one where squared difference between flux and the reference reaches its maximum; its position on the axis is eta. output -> 4829.78 AA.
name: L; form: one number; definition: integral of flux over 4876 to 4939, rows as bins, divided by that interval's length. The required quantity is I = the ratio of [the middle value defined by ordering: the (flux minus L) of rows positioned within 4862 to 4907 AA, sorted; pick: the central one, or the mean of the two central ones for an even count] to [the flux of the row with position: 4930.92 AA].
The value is -0.01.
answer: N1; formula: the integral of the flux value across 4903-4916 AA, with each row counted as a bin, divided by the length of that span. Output 38.4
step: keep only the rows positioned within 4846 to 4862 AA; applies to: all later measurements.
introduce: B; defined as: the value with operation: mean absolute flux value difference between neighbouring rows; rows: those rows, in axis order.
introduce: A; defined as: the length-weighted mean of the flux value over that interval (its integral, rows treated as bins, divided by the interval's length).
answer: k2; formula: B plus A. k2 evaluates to 37.4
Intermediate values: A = 35.1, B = 2.28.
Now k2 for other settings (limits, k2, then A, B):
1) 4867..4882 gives 37.6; 36.6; 1.00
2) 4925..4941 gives 38.7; 37.6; 1.13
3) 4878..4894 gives 37.8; 36.9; 0.87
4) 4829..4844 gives 38.8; 38.4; 0.40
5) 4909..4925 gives 38.6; 36.8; 1.82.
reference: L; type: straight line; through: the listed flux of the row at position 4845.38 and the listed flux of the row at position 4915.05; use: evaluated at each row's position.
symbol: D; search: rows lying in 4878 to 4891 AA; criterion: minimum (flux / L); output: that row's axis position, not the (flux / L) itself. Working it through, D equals 4890.21 AA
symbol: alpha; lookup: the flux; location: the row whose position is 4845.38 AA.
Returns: 40.3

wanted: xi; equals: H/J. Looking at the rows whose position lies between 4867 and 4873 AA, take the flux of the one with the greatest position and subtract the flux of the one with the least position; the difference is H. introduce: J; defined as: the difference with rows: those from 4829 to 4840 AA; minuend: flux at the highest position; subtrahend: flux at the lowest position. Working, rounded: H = -2.1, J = -0.7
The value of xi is 3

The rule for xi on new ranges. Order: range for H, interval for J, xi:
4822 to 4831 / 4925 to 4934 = -1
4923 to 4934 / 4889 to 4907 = 0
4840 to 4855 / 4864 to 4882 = 0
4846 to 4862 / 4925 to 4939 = 5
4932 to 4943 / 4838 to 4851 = -9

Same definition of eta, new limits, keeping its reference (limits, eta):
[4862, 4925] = 4863.26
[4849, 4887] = 4861.02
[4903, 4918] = 4906.00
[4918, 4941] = 4919.58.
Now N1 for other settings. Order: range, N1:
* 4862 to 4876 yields 34.5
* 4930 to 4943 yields 37.3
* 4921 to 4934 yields 37.9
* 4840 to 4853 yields 38.6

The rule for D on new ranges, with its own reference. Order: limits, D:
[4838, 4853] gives 4852.08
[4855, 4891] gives 4861.02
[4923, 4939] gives 4937.74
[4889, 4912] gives 4890.21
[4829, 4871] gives 4861.02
